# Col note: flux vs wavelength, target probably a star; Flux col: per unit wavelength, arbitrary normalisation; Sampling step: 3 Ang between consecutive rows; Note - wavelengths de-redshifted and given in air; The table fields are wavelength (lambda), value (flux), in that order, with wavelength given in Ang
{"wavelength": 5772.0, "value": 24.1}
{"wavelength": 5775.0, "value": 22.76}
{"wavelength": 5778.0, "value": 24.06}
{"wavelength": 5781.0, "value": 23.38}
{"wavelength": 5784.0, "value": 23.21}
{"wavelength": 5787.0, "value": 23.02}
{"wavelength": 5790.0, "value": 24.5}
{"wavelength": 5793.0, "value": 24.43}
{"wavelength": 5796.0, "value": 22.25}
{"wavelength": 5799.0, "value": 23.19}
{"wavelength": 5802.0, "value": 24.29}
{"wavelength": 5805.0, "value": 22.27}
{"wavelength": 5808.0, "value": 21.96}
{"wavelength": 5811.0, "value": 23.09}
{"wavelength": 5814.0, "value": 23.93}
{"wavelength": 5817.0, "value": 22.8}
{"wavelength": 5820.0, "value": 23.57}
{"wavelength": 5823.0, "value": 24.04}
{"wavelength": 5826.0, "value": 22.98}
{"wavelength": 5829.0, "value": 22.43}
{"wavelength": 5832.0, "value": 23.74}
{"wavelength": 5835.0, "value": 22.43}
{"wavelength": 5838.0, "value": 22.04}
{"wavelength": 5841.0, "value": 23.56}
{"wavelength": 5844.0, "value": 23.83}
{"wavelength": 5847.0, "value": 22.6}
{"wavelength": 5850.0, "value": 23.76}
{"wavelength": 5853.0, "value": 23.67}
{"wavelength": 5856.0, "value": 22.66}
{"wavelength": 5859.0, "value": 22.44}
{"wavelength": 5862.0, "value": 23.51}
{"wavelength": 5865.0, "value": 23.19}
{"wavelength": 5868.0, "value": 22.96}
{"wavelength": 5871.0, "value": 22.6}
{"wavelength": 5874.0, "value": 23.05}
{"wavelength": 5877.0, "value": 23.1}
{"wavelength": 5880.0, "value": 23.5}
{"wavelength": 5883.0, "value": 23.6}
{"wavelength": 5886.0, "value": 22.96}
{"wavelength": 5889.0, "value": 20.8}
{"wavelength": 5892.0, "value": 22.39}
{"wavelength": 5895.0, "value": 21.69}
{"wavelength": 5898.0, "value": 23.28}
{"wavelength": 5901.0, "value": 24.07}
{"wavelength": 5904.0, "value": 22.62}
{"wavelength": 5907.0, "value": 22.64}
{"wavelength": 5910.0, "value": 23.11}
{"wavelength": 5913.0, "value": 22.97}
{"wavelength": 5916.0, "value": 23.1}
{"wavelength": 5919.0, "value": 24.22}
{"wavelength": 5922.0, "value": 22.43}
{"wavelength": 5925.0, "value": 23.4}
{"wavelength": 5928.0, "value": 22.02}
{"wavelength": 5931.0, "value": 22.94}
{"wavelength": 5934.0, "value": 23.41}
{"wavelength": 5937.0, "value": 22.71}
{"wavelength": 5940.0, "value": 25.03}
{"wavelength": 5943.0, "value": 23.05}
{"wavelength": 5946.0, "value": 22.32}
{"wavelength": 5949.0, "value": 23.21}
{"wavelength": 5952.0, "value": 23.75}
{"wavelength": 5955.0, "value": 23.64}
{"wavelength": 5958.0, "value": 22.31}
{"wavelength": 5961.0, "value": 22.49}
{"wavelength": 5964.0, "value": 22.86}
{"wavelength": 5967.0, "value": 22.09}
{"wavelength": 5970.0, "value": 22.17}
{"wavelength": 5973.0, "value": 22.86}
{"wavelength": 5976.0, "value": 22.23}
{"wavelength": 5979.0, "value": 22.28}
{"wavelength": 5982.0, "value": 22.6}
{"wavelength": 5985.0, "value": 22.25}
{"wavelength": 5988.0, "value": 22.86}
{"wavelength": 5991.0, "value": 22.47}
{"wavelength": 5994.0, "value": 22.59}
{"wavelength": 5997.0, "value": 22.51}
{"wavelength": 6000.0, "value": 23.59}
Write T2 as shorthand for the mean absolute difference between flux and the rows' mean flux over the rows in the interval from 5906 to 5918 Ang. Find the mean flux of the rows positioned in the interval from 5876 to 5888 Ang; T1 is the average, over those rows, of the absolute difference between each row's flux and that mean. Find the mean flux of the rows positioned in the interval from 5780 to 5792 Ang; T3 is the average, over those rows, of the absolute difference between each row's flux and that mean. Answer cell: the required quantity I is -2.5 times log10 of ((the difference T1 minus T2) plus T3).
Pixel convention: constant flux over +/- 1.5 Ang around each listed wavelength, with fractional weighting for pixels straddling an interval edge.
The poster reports 0.6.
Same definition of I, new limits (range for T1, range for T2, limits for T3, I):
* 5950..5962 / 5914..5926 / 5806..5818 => 0.4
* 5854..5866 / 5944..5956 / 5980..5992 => 2.3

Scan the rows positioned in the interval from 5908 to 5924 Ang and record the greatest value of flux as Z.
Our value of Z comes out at 24.22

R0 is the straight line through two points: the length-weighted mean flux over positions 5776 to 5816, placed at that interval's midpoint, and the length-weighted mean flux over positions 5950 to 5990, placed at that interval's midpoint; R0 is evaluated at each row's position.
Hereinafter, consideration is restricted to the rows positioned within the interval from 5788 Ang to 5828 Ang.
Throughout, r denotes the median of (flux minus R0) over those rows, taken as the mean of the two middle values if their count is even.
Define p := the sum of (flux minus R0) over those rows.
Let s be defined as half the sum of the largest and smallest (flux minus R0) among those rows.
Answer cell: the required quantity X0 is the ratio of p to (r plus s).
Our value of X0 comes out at -2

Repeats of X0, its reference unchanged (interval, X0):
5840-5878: 8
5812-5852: 1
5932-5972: 4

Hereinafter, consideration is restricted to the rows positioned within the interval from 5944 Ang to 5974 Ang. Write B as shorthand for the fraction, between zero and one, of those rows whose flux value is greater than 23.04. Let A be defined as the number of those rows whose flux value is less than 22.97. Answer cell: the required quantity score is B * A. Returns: 2.1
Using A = 7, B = 0.30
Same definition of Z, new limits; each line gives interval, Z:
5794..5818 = 24.29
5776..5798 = 24.5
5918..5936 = 24.22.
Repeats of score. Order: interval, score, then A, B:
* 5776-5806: 1.4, 2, 0.70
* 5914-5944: 2.4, 4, 0.60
